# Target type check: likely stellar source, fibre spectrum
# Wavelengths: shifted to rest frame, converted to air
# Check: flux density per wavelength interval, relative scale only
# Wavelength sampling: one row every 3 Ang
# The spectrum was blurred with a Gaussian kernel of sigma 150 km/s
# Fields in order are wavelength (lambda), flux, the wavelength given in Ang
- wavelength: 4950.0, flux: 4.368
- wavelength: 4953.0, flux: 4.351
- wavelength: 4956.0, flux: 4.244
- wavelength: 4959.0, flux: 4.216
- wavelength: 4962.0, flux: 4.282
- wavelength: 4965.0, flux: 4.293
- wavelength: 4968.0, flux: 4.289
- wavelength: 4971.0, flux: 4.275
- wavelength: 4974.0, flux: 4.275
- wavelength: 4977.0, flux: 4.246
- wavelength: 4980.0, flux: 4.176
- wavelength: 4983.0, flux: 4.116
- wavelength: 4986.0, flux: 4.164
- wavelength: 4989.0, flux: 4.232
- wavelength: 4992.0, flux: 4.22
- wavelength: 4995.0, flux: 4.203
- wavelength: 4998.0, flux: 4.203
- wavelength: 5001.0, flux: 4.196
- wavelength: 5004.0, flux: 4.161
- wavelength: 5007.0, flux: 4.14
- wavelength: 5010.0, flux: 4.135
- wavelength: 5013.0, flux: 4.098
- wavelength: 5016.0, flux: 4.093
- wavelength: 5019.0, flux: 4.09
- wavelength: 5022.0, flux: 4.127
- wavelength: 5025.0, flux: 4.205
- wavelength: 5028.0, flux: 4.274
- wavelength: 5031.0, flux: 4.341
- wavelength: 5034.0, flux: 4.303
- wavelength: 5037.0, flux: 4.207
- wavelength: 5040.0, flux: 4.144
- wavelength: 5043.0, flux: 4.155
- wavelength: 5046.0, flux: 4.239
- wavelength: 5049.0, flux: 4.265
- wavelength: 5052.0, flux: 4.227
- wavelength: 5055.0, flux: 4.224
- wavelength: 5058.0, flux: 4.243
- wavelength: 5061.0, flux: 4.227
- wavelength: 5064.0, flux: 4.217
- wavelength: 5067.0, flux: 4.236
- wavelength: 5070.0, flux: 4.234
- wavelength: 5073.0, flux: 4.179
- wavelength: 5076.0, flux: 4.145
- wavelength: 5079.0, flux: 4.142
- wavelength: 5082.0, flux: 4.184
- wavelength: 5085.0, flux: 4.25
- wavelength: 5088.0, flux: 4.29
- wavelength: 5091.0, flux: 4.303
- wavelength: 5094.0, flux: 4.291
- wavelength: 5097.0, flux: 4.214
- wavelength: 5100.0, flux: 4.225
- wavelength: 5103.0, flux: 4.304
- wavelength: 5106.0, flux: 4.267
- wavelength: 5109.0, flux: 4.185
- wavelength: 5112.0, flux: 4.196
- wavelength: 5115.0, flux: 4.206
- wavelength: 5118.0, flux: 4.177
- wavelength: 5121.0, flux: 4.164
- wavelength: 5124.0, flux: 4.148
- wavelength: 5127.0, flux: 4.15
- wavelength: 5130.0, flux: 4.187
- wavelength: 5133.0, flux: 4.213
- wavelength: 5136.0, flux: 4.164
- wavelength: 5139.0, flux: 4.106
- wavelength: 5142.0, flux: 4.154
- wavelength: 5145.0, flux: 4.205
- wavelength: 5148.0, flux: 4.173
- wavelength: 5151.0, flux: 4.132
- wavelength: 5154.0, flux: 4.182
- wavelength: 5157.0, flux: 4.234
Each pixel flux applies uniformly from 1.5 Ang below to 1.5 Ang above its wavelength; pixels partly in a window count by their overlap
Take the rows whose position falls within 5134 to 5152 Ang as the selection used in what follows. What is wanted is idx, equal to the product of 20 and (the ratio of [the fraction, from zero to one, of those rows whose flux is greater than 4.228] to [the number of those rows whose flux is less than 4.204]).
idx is 0.0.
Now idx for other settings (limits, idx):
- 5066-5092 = 2.8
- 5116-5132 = 0.0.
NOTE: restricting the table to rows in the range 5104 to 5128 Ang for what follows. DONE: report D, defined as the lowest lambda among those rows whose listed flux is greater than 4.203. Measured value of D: 5106.0 Ang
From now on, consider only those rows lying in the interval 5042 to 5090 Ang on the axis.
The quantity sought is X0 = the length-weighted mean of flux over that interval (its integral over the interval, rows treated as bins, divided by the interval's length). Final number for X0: 4.22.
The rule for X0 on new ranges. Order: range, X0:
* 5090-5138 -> 4.21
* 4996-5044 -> 4.18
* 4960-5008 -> 4.22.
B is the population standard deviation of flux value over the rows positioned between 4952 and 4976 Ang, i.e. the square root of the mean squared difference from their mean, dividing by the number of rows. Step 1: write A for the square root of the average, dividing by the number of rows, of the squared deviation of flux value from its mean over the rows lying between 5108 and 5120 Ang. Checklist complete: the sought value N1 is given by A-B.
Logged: -0.026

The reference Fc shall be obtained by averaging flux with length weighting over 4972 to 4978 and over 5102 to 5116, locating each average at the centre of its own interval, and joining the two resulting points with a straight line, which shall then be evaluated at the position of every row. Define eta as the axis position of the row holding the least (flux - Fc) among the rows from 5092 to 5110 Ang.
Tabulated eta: 5109.0 Ang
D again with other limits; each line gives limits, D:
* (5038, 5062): 5046.0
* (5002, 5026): 5025.0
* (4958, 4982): 4959.0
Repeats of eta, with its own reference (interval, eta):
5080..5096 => 5082.0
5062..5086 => 5079.0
